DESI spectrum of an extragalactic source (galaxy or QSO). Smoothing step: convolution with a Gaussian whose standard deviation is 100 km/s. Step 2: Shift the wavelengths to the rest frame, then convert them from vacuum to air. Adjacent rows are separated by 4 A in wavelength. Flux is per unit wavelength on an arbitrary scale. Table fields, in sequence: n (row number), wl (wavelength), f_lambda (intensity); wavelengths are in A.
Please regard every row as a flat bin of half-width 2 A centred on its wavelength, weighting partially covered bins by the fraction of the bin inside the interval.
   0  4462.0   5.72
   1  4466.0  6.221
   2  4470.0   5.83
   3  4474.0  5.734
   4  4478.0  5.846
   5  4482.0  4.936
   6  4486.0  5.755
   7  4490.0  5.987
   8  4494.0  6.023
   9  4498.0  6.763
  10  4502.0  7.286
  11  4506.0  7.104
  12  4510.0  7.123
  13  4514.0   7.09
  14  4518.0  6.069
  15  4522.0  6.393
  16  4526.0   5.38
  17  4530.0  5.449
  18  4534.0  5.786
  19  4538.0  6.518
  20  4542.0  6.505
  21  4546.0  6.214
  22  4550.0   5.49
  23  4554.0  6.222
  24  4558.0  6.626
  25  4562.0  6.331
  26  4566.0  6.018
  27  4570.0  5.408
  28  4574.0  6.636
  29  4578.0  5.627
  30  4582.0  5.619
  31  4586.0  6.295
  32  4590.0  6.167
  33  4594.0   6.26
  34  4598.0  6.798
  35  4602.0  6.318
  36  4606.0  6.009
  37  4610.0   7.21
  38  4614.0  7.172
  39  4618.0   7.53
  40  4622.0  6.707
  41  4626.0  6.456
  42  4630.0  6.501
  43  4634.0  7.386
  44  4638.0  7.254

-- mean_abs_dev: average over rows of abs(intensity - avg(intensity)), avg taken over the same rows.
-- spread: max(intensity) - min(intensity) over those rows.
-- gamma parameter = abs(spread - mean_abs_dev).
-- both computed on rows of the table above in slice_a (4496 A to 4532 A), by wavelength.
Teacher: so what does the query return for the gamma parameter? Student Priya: 1.29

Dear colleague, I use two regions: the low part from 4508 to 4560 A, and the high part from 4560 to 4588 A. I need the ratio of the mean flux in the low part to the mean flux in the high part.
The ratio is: 1.04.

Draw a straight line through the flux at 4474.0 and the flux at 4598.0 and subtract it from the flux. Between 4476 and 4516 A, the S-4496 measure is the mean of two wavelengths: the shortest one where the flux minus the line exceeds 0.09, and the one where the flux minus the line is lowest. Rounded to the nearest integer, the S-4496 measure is 4486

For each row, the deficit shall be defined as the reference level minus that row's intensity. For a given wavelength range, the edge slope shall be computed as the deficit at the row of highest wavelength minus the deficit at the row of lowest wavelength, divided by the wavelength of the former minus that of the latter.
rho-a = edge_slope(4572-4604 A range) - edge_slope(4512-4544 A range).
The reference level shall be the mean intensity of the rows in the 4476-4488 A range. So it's -0.010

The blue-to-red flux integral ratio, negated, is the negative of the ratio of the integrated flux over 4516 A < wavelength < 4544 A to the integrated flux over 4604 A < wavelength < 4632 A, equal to -0.885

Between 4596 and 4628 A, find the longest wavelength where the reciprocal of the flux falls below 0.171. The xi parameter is 4626.0 A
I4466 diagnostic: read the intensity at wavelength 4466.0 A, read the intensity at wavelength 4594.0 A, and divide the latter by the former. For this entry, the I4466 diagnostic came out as 1.01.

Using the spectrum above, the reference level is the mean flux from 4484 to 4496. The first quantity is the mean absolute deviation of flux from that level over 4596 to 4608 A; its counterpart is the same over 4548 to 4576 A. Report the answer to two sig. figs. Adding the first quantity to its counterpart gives 0.91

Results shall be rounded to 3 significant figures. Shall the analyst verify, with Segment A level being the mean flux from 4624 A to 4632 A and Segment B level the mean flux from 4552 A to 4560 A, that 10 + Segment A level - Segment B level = 10.1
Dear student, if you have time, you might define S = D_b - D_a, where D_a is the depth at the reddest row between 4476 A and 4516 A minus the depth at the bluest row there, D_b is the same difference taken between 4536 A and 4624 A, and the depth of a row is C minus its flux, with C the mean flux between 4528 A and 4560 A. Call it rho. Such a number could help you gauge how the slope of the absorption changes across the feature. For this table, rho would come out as 1.1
